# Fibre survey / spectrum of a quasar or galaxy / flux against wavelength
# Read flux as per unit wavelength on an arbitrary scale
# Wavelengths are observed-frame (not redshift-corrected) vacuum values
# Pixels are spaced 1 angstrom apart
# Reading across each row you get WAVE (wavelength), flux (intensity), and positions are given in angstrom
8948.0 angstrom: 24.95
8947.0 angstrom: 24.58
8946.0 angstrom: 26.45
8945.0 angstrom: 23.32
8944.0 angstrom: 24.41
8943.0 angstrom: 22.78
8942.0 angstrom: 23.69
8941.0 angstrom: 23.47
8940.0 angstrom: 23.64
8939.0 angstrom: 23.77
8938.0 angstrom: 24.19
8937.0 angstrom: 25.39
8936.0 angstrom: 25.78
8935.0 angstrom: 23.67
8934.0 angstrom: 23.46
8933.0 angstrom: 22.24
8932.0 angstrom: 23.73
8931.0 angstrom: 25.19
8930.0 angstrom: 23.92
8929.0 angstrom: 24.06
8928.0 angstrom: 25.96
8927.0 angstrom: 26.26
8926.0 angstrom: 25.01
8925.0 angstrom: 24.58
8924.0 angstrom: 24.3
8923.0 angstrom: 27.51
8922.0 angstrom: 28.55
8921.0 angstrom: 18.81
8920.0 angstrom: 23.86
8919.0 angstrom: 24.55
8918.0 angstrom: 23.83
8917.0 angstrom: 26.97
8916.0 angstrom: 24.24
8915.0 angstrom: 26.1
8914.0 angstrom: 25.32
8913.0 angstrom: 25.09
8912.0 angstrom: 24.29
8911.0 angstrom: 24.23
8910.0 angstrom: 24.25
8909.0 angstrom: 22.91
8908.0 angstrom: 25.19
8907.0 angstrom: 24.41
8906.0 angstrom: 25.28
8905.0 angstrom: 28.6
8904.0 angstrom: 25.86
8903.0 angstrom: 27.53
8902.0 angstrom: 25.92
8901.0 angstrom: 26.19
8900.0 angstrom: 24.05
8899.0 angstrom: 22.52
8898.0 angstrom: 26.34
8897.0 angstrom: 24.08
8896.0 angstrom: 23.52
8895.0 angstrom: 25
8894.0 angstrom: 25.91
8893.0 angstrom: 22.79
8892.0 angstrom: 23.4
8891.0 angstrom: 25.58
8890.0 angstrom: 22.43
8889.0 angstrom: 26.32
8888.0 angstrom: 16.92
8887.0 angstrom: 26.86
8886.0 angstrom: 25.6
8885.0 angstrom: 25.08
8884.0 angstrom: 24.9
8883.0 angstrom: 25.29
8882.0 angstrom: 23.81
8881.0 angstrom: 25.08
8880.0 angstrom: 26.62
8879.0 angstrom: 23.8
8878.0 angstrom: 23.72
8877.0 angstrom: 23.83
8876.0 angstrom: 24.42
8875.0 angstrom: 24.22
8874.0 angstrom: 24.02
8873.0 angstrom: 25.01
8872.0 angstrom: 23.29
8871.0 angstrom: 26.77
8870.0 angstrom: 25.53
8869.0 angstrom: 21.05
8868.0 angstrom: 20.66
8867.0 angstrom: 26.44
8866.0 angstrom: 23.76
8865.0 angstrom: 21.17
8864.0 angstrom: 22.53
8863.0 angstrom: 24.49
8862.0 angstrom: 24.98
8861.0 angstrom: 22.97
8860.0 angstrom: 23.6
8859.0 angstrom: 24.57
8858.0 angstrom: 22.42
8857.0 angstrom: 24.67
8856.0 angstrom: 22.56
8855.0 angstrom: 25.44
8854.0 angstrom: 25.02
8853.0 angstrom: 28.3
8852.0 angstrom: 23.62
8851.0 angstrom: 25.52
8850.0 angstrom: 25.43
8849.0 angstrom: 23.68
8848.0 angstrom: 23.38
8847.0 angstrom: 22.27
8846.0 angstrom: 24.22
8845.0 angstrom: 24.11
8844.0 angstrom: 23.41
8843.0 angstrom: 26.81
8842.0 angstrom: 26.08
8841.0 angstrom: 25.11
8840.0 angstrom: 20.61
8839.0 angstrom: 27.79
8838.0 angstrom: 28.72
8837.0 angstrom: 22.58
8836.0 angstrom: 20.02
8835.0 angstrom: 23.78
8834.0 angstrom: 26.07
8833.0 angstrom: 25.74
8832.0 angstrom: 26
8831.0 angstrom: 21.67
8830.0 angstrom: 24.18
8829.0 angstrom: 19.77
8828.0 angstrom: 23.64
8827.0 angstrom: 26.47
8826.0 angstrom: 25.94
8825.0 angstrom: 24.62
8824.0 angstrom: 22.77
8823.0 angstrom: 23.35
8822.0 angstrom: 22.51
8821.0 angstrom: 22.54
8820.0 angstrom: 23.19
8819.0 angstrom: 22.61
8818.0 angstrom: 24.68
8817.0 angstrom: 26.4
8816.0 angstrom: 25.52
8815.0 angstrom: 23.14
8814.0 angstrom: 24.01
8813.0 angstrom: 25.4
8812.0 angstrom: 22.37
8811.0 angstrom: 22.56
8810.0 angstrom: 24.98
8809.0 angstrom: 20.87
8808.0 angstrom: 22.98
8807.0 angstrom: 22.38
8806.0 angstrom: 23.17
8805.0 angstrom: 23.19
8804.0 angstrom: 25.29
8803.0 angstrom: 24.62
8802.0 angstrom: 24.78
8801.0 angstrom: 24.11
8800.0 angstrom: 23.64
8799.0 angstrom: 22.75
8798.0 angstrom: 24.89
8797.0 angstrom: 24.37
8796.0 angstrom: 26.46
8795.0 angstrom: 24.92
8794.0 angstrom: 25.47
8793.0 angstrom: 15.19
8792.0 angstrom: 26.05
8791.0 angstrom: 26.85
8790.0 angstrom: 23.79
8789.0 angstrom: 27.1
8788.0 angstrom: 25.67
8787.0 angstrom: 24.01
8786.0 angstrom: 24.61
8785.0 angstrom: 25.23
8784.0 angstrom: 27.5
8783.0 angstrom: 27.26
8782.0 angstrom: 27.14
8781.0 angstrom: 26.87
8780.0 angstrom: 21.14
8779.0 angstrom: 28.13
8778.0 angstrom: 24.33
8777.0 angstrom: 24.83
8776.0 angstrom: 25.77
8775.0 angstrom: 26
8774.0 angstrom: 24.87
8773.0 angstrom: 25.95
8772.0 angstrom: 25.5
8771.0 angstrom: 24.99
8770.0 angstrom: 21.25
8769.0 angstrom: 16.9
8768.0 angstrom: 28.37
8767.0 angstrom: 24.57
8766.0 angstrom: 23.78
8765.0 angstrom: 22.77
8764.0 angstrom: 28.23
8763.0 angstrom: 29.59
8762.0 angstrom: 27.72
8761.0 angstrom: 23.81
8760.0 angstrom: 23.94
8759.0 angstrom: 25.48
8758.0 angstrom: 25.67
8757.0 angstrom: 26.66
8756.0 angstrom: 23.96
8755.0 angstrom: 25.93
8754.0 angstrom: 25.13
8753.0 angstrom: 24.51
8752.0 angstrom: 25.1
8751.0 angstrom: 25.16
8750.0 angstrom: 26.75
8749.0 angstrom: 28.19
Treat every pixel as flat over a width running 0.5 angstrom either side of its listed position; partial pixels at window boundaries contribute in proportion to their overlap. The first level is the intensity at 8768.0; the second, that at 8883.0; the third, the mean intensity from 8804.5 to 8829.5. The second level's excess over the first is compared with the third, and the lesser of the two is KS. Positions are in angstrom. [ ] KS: -3.1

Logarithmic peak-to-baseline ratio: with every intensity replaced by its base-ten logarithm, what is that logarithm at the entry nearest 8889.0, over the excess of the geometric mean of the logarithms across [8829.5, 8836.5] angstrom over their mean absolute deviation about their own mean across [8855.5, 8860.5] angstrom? 1.04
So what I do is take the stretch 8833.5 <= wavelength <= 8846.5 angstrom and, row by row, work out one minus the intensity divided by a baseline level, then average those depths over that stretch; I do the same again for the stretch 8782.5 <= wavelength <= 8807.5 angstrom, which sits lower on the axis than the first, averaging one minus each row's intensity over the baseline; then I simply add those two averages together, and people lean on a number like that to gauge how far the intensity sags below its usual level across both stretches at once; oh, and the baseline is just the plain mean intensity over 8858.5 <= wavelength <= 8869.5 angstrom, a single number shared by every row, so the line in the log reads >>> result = -0.108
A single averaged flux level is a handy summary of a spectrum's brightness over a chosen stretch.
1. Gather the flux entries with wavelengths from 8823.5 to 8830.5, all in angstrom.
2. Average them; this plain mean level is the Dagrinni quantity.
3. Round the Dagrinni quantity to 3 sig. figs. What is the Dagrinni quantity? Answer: 23.9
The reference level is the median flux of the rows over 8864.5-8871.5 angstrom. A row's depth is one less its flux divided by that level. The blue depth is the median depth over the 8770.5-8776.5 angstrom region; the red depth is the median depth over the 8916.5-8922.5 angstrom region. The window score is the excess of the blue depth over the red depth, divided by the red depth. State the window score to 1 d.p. 3.2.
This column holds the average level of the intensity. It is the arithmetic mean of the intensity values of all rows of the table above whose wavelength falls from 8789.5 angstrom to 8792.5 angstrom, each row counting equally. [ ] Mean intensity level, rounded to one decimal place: 25.6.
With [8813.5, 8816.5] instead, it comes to 24.2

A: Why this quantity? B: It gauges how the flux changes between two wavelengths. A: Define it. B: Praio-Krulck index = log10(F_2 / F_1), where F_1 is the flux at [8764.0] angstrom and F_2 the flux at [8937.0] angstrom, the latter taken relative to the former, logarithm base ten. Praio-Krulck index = -0.05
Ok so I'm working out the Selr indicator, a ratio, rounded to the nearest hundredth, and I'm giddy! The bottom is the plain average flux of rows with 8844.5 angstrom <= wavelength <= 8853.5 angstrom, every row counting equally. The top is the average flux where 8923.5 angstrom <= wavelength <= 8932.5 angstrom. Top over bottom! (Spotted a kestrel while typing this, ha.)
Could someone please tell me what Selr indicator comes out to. 1.01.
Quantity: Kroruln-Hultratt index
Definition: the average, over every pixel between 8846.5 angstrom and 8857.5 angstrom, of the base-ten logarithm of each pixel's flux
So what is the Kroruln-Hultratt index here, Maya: 1.39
